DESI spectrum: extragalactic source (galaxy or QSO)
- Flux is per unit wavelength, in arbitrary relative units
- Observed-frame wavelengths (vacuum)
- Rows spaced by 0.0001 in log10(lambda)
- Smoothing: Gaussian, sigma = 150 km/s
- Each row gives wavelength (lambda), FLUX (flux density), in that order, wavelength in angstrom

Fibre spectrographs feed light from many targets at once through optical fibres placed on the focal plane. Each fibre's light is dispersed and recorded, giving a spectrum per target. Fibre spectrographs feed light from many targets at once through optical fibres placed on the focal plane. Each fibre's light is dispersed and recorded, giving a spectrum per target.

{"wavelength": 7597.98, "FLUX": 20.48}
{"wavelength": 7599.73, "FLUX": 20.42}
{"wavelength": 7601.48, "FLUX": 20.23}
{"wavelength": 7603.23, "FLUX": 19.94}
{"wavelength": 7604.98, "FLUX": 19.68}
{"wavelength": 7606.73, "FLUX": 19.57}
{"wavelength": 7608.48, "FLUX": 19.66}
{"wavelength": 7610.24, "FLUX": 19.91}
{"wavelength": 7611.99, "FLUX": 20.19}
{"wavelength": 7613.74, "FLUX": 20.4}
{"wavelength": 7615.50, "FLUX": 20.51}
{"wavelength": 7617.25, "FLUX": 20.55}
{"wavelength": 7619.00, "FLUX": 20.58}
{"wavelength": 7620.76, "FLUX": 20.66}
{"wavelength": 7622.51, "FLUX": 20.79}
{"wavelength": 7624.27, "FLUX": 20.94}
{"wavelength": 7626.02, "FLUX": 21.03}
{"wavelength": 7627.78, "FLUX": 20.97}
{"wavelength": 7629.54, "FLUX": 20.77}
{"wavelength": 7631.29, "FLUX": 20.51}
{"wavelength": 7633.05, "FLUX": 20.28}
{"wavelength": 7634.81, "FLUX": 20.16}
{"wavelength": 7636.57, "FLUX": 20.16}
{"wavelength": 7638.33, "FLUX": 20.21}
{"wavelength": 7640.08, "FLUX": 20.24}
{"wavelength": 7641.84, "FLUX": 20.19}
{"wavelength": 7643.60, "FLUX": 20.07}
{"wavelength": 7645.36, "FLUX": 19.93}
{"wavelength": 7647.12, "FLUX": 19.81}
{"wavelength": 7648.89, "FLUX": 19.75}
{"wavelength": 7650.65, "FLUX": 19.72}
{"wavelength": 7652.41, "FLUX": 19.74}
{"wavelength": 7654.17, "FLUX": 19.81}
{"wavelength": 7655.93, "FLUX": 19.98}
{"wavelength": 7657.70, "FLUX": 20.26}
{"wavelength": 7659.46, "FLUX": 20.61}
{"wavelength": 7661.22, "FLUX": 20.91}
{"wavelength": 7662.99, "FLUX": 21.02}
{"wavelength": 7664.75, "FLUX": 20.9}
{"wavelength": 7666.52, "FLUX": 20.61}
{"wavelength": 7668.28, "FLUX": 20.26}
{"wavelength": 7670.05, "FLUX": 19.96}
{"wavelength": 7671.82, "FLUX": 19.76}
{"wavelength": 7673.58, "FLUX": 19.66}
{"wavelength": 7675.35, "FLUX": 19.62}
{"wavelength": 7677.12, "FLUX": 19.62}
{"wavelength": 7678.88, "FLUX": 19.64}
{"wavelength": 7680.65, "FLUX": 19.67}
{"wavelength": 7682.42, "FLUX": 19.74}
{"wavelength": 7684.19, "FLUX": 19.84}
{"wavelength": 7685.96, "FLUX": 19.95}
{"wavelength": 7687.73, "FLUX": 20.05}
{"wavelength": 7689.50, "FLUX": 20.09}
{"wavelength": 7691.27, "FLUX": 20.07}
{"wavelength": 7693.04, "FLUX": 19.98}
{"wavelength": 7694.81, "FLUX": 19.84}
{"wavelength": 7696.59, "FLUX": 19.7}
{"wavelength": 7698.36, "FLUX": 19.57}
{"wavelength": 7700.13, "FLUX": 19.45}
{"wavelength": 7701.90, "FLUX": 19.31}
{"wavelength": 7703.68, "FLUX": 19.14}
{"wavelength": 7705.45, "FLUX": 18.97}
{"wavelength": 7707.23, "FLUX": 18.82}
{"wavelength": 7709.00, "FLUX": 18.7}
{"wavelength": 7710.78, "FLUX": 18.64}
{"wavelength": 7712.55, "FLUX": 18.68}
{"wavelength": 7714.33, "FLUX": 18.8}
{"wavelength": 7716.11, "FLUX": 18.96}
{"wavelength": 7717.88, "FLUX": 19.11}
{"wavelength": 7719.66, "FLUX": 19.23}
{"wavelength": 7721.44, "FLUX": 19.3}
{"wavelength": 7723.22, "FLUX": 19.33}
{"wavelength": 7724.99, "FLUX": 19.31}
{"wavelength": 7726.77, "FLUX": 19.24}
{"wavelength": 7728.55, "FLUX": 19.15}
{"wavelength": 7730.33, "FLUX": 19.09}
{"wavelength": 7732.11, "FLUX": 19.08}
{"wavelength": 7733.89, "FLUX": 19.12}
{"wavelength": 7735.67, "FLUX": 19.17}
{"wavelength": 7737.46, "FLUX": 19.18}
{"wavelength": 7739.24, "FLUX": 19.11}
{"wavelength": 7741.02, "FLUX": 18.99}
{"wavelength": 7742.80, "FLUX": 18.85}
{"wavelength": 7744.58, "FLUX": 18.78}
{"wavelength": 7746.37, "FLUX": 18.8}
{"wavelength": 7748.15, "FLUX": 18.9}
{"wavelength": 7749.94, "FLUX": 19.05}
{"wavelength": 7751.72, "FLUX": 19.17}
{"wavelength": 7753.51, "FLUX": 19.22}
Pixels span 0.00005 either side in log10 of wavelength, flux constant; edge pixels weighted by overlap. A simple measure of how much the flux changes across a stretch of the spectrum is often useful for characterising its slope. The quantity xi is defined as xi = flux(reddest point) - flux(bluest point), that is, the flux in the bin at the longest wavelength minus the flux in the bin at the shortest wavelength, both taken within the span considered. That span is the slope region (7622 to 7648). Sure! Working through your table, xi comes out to -1.0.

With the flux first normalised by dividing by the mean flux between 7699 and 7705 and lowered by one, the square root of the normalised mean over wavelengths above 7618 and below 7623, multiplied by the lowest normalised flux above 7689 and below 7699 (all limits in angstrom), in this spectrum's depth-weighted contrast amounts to 0.0037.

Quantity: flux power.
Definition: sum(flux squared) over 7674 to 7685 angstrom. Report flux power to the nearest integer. 2326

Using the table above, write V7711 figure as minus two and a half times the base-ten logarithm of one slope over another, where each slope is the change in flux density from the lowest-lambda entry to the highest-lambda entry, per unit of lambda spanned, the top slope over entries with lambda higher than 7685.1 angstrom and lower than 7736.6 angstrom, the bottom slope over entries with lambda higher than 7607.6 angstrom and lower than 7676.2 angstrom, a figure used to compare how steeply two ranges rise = -3.5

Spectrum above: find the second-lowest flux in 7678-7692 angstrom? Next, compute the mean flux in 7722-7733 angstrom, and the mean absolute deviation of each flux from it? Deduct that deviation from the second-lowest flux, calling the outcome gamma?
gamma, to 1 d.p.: 19.6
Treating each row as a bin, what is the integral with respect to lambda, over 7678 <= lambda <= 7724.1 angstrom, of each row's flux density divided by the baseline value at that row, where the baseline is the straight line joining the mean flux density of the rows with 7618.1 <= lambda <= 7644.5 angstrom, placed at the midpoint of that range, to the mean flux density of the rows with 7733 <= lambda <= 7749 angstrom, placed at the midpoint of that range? 46 angstrom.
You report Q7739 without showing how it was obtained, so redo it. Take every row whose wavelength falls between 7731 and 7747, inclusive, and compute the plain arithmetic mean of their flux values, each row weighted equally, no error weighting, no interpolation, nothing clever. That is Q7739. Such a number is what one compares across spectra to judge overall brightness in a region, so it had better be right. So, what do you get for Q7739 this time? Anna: 19.0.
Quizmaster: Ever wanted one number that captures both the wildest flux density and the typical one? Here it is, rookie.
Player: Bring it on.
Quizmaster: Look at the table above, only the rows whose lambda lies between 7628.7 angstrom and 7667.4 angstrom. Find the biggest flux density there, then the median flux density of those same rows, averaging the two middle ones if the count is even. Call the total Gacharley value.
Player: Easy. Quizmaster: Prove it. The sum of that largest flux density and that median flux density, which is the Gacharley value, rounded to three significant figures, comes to 41.2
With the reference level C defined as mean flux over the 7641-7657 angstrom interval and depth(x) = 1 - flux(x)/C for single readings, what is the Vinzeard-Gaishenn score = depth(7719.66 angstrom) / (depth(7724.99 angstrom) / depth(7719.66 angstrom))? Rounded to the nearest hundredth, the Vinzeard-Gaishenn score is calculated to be 0.04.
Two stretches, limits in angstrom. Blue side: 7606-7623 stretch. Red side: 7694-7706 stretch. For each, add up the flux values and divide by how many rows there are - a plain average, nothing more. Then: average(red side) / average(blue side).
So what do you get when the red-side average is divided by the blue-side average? 0.96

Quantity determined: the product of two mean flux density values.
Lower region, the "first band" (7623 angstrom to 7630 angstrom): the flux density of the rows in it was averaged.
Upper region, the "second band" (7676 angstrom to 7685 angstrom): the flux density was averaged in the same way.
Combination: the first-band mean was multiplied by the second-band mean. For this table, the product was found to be 412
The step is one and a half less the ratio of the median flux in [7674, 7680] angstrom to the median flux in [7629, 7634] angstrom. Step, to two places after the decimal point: 0.54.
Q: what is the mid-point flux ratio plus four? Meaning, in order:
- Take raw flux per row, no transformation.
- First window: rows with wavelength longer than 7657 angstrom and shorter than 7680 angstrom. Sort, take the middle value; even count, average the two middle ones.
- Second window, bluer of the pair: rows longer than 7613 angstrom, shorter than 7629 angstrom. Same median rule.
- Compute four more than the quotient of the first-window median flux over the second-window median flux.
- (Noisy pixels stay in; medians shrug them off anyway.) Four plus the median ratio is 4.98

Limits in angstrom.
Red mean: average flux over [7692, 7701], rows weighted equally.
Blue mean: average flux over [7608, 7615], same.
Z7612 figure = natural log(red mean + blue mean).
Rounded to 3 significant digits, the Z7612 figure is 3.68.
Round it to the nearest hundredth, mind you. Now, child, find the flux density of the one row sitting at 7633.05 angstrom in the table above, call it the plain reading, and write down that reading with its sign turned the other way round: -20.28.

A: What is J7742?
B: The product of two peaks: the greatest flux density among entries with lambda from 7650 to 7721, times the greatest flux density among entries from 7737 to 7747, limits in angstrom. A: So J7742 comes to 403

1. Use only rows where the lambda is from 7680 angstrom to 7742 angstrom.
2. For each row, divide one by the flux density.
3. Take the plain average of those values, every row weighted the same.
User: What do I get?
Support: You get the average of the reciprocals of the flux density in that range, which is 0.0518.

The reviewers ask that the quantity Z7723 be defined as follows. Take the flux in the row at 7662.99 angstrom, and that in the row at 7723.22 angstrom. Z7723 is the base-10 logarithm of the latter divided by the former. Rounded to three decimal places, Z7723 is -0.036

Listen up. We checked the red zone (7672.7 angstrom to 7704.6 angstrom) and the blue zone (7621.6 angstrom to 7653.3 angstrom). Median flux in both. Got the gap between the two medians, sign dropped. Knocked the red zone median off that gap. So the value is -19.17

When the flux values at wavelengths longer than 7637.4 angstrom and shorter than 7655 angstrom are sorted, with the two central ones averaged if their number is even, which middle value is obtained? 19.9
